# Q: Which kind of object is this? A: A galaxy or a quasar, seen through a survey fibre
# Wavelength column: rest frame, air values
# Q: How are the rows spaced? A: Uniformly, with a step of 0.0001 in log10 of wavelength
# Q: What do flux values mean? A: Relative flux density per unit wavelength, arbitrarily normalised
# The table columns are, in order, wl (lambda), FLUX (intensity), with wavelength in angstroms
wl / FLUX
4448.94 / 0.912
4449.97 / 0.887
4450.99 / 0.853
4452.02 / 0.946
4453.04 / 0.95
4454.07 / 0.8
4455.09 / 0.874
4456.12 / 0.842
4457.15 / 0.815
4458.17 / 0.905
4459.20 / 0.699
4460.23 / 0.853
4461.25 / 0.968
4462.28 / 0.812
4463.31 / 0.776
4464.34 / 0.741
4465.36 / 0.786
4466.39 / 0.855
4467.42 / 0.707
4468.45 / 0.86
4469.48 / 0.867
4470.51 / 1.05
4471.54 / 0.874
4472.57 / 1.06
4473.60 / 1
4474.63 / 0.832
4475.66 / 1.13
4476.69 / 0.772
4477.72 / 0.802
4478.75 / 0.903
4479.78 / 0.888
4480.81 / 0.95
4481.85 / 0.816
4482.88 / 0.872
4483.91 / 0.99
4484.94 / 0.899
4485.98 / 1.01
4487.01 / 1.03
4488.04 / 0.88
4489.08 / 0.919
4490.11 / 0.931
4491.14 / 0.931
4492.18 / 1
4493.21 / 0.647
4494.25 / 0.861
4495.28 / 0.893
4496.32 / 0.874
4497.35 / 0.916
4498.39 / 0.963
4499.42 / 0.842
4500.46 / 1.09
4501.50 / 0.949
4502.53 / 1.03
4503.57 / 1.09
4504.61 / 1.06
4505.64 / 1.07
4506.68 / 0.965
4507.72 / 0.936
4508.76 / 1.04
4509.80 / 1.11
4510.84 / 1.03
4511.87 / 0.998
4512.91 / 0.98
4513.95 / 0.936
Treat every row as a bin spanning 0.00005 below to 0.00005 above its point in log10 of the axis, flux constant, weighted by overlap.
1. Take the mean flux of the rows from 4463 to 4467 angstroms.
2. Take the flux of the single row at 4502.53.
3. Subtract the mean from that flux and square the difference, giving 0.06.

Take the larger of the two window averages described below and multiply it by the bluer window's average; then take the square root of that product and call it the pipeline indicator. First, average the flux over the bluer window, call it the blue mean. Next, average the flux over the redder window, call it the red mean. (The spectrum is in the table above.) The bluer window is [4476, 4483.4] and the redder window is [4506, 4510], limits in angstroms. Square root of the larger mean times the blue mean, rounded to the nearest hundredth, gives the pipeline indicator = 0.93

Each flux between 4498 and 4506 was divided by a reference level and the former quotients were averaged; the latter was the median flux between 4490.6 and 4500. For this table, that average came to 1.13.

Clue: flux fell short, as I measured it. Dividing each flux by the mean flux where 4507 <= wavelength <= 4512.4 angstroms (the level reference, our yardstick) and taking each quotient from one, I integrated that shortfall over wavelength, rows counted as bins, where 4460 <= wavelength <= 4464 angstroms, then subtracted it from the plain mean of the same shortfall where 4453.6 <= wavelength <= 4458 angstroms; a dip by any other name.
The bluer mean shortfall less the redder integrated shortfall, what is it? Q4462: -0.5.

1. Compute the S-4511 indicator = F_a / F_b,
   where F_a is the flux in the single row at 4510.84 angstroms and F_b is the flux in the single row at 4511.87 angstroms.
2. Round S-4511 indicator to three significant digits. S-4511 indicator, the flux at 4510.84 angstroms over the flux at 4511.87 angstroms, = 1.03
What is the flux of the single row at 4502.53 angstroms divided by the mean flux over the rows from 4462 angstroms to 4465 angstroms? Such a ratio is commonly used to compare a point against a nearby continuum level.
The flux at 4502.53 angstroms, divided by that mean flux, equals 1.33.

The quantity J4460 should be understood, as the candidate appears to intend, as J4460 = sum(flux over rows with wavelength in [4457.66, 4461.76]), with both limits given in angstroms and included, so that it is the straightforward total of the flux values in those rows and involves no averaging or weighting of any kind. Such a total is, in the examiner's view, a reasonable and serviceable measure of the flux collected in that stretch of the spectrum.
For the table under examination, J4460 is 3.4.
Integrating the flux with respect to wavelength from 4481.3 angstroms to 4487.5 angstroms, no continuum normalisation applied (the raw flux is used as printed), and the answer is 5.8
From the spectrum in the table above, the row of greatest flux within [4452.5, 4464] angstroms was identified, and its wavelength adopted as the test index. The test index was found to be 4461.25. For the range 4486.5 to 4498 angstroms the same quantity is 4487.01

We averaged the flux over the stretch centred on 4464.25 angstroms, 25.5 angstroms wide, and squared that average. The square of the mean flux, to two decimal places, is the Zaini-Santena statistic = 0.76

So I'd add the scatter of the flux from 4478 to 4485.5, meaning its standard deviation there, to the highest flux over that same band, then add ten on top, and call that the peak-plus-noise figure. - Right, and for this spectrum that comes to 11.0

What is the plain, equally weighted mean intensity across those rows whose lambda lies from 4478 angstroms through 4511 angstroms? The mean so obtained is 0.95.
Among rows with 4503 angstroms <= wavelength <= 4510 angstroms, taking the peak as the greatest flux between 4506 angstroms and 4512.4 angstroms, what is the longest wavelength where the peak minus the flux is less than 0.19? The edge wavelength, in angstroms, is 4509.80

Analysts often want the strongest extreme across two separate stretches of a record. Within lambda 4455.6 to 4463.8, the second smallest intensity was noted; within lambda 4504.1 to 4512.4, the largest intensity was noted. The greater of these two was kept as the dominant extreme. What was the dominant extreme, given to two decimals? 1.11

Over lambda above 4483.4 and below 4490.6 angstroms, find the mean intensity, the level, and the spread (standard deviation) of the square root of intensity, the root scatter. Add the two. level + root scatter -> 0.98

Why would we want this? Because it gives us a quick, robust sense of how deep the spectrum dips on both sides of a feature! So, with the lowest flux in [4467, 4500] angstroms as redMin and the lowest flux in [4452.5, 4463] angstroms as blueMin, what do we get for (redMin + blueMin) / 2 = 0.67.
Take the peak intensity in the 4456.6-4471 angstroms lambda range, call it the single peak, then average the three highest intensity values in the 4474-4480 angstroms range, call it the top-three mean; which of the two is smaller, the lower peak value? 0.97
